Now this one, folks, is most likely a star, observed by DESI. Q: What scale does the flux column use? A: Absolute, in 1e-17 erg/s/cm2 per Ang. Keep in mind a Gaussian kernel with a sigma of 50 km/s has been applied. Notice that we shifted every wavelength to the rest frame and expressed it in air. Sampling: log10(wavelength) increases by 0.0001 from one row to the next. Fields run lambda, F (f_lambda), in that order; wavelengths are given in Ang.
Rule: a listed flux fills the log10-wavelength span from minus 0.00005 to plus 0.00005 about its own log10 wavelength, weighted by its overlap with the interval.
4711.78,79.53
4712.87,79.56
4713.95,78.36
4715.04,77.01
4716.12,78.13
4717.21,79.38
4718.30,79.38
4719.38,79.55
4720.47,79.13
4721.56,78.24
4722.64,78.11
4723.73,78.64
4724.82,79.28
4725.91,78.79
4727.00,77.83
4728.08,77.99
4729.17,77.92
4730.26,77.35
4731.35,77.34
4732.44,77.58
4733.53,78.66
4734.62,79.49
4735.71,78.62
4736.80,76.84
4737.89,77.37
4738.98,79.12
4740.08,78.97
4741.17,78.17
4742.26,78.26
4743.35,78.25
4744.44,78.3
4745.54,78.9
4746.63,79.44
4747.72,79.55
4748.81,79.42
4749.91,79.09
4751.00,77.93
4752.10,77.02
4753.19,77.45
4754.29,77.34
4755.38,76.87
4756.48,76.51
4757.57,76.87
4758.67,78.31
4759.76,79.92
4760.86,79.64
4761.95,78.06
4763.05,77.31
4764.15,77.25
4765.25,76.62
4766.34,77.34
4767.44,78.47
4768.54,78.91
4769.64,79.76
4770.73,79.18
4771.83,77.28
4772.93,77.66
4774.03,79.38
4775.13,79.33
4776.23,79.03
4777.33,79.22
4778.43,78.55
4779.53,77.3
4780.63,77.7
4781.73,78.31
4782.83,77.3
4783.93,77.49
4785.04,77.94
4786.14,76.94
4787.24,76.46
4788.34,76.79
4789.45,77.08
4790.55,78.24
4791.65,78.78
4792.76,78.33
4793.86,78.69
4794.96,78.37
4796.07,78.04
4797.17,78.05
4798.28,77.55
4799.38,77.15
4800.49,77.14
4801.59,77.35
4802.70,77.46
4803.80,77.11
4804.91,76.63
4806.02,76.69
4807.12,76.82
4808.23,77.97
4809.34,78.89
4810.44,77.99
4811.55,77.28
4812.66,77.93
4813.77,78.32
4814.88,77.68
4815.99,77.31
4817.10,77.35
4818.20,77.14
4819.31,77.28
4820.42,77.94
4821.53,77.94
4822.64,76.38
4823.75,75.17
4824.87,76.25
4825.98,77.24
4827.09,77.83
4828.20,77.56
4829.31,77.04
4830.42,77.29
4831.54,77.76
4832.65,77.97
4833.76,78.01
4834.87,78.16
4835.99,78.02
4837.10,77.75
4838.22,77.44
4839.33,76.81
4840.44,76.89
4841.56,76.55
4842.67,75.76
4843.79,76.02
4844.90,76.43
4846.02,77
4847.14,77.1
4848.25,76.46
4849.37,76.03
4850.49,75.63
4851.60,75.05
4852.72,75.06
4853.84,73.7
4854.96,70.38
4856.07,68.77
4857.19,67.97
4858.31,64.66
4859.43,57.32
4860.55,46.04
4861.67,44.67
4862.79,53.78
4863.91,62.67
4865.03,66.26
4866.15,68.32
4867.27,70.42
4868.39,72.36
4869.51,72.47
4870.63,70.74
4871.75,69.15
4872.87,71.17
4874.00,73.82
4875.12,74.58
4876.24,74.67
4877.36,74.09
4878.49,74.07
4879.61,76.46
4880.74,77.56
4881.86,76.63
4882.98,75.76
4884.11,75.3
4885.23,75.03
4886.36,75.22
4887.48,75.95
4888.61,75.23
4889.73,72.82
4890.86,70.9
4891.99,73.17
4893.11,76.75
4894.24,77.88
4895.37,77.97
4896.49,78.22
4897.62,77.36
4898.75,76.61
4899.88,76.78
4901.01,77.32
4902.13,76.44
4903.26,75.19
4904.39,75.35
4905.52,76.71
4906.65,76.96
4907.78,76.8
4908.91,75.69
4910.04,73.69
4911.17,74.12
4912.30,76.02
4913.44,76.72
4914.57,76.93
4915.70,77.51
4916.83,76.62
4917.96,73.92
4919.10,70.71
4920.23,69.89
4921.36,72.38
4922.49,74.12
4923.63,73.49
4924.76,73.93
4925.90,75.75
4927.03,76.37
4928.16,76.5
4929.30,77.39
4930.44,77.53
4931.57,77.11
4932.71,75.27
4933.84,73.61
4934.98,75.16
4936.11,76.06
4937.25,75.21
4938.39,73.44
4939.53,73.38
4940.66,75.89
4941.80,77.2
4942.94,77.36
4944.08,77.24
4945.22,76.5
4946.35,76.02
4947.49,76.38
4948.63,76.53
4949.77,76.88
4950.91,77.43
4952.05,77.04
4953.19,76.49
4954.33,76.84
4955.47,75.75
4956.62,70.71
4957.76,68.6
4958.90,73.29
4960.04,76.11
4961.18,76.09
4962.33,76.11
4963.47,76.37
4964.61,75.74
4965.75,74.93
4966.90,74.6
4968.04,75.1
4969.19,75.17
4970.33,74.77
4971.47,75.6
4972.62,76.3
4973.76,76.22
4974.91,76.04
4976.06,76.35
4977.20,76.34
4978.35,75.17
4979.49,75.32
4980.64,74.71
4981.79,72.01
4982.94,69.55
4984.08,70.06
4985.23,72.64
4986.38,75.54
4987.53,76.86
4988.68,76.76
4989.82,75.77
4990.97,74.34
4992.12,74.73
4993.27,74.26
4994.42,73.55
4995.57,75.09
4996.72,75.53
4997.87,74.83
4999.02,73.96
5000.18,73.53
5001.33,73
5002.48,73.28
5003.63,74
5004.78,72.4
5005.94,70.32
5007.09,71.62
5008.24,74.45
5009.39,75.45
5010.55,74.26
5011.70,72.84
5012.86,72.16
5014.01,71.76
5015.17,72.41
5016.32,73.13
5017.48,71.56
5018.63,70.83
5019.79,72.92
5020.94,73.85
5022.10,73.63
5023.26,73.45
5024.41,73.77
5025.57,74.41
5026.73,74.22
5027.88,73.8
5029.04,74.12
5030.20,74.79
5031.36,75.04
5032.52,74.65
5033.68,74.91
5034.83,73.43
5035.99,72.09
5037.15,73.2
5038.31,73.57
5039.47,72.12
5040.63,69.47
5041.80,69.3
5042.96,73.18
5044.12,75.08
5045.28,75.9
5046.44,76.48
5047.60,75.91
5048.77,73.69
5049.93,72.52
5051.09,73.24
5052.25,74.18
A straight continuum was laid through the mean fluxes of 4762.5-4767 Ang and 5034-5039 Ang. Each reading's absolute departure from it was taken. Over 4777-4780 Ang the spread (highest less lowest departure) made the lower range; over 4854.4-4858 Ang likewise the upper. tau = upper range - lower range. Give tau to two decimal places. 0.49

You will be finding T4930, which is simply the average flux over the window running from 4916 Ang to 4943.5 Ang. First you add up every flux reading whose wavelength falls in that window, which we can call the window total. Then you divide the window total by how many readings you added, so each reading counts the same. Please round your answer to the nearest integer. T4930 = 75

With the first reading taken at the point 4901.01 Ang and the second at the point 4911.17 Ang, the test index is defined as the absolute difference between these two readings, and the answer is 3.2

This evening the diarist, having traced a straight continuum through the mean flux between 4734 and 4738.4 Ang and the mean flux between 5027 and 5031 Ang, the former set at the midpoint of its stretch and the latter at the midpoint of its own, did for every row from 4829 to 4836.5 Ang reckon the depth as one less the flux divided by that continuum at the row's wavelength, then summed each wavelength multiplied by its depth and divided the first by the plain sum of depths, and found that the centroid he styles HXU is 4833.6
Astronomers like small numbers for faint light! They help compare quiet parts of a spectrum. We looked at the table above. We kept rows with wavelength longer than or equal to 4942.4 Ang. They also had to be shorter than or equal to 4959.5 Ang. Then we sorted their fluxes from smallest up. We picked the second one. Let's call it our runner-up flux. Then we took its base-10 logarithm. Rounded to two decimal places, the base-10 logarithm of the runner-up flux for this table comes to 1.85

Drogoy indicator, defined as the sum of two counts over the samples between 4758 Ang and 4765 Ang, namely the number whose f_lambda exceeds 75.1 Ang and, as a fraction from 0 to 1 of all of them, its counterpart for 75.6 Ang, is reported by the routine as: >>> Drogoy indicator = 7.0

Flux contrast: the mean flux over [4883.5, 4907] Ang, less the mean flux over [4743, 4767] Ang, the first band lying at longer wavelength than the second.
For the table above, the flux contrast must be -2.2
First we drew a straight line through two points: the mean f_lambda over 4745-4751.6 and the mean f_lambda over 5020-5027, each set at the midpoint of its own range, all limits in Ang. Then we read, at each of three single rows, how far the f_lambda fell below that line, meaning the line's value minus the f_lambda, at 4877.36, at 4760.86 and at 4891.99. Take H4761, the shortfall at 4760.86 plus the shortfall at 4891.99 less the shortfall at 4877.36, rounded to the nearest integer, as 0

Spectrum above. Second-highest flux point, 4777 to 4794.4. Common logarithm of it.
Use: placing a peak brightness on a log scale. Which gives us 1.90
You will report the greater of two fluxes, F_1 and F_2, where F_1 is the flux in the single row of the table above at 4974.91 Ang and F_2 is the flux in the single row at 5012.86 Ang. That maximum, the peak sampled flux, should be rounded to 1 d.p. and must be 76.0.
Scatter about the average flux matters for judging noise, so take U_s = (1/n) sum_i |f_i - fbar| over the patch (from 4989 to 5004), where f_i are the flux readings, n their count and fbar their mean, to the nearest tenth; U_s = 0.7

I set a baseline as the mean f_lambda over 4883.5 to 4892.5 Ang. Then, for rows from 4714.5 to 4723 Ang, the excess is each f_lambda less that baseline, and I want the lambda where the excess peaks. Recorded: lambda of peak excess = 4719.38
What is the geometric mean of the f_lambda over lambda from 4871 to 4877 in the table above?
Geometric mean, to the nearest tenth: 72.6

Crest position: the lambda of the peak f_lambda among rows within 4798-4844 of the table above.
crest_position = 4809.34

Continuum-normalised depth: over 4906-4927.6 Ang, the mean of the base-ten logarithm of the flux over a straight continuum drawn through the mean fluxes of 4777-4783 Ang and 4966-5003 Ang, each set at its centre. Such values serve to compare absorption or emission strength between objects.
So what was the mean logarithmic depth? -0.0055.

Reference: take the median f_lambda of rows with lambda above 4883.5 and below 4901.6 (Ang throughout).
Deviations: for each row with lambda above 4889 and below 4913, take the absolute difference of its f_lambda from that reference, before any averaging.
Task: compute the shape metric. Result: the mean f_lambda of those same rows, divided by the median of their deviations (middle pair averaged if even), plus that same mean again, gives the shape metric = 149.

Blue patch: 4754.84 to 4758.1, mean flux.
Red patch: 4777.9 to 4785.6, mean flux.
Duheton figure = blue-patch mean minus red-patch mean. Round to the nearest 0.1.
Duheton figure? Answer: -1.0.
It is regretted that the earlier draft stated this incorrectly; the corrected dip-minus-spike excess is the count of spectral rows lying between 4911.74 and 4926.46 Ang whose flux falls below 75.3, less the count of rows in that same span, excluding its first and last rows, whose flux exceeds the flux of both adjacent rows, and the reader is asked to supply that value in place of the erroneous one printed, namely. 5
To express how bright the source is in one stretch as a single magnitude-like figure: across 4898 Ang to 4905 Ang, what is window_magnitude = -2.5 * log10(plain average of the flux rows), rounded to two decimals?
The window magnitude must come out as -4.71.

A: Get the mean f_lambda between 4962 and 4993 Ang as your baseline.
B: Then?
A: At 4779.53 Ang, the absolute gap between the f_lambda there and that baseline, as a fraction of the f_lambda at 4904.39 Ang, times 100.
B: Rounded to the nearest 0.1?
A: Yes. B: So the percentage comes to 3.1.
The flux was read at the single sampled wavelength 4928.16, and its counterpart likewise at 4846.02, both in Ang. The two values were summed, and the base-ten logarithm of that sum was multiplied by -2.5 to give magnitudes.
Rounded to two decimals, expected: -5.47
